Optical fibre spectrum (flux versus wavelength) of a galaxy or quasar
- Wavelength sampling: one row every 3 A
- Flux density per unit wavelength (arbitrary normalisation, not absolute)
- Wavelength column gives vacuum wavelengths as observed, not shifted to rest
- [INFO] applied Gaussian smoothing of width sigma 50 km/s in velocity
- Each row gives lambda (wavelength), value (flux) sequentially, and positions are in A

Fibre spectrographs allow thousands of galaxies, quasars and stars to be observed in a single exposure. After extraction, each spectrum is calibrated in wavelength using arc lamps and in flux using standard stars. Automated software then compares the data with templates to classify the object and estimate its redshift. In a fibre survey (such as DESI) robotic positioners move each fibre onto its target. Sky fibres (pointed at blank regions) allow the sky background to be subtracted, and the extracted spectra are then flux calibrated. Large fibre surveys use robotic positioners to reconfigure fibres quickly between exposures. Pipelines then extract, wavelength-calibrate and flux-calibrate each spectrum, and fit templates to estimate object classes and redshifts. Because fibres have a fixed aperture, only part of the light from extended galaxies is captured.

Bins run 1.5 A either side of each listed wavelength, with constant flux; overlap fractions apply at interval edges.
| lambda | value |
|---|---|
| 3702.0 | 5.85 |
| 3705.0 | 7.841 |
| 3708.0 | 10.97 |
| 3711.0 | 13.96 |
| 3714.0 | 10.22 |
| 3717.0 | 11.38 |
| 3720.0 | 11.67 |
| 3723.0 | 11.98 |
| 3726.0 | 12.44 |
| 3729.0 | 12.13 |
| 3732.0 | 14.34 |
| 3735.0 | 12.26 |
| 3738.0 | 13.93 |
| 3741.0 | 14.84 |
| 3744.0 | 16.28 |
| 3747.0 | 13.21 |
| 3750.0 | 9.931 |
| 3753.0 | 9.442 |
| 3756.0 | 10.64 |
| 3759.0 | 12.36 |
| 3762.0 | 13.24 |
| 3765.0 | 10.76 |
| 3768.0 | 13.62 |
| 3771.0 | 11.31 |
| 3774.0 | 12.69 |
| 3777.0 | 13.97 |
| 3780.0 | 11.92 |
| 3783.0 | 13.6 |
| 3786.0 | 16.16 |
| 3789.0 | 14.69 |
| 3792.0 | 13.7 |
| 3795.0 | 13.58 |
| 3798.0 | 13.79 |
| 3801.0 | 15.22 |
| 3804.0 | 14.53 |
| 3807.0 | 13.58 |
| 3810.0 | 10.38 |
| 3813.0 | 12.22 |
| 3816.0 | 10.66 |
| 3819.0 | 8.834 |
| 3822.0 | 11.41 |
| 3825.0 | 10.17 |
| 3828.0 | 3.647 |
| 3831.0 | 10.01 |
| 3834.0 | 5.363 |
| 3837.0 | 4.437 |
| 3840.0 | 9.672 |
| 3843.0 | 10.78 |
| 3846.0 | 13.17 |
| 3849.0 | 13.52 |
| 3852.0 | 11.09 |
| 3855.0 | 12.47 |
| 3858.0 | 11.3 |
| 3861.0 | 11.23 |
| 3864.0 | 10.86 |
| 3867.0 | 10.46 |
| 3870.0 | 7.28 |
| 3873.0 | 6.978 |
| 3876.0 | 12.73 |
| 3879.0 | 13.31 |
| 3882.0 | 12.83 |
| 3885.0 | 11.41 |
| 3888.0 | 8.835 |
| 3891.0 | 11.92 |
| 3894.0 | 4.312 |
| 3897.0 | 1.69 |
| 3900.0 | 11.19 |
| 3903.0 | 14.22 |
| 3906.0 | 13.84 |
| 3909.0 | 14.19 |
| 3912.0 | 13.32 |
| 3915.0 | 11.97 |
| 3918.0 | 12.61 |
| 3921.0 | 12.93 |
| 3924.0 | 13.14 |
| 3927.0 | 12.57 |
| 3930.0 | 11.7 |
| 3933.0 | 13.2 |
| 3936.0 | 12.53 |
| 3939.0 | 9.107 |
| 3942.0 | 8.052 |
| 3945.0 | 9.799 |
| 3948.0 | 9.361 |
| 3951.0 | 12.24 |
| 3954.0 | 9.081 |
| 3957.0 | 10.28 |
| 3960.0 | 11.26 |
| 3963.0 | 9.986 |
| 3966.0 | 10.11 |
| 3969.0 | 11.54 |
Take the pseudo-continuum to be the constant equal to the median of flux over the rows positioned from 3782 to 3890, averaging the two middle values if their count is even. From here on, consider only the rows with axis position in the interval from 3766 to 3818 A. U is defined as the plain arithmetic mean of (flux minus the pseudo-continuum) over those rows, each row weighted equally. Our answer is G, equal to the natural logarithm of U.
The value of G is 1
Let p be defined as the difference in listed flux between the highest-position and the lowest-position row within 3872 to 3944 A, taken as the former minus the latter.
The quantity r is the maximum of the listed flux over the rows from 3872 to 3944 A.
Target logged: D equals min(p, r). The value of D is 1.1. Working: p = 1.1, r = 14.22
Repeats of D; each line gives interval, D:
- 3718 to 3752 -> -1.7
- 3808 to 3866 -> 0.5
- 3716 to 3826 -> -1.2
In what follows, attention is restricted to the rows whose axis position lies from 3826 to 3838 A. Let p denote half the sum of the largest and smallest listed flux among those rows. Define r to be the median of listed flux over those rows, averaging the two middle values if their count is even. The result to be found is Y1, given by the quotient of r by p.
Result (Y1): 0.72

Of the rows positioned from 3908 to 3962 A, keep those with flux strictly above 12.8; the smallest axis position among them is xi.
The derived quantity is 3909.0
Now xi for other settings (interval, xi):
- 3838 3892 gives 3846.0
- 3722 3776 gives 3732.0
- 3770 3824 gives 3777.0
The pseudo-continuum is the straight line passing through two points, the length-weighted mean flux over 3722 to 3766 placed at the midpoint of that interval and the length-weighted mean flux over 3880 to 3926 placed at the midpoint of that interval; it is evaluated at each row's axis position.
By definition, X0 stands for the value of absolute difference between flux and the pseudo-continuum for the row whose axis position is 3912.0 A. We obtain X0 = 2.1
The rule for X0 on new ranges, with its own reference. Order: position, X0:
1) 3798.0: 1.7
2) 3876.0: 1.2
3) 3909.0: 3.0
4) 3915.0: 0.8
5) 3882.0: 1.4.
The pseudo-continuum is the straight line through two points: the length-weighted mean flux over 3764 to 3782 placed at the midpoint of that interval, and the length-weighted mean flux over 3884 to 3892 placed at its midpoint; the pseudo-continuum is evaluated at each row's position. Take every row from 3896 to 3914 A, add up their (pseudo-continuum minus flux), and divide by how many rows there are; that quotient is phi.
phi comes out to -1.1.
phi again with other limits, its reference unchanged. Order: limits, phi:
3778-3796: -1.7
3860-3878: 1.0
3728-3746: -0.9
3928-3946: -0.9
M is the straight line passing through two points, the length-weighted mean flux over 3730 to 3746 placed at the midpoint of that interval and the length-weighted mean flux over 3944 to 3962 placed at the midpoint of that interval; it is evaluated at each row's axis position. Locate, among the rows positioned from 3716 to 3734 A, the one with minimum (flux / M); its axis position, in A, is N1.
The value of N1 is 3717.0 A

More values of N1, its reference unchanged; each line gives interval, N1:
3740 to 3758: 3753.0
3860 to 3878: 3873.0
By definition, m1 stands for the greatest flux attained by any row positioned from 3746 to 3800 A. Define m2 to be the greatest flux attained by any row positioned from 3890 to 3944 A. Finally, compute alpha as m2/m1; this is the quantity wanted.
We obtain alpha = 0.88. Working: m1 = 16.16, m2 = 14.22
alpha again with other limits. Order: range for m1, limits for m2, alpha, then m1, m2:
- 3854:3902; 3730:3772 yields 1.22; 13.31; 16.28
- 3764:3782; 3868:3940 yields 1.02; 13.97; 14.22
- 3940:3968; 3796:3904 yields 1.24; 12.24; 15.22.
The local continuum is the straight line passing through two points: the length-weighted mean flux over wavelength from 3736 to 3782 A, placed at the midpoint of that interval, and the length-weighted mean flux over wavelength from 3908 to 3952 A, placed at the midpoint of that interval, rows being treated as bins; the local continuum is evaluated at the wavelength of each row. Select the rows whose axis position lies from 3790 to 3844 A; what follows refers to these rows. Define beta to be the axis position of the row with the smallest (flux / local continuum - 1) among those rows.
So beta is 3828.0 A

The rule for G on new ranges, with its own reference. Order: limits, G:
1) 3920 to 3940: 0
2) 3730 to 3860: -1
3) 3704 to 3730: -3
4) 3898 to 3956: -1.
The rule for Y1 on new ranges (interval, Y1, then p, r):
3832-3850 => 1.14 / 9.0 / 10.2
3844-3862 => 0.97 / 12.3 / 11.9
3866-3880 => 1.03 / 10.1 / 10.5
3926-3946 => 1.10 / 10.6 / 11.7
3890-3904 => 1.41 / 8.0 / 11.2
